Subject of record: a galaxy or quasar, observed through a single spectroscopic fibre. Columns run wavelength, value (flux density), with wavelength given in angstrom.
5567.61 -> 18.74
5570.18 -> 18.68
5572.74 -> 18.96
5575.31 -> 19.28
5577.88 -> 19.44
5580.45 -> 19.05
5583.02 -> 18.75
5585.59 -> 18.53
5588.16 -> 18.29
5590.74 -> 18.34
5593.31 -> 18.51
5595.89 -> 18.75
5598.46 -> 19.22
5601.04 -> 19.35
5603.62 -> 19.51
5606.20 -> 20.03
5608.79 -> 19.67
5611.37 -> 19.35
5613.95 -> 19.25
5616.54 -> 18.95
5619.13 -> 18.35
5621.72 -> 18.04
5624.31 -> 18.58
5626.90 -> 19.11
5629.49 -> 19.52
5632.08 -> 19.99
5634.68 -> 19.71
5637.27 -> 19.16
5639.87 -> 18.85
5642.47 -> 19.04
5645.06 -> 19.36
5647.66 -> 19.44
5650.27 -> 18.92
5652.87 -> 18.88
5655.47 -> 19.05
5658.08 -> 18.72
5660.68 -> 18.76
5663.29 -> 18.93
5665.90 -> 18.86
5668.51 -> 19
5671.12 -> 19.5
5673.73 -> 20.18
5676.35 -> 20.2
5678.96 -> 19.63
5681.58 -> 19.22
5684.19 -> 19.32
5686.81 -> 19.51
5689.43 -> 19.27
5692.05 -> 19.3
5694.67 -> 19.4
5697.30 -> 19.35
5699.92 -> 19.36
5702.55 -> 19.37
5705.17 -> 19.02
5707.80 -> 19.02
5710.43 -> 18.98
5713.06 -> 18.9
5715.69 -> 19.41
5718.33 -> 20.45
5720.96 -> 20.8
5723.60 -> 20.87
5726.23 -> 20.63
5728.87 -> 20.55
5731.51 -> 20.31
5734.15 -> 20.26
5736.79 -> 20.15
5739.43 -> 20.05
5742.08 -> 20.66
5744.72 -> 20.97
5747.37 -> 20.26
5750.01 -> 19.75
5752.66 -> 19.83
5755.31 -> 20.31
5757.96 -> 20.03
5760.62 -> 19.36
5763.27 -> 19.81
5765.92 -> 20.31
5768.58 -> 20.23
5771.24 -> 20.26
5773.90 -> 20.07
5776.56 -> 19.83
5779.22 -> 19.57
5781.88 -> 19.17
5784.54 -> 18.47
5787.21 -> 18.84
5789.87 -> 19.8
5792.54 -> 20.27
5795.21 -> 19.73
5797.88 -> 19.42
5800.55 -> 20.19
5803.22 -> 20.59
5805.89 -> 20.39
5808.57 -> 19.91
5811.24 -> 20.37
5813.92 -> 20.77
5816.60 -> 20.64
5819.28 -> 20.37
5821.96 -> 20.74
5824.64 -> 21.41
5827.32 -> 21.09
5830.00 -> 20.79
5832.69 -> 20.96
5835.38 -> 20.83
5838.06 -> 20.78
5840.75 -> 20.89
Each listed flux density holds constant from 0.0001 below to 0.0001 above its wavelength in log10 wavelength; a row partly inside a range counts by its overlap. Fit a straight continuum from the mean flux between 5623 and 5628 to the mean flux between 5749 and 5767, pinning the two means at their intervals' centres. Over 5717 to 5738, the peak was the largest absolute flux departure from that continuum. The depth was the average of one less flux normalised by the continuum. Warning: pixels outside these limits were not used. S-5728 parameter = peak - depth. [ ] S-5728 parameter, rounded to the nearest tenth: 1.3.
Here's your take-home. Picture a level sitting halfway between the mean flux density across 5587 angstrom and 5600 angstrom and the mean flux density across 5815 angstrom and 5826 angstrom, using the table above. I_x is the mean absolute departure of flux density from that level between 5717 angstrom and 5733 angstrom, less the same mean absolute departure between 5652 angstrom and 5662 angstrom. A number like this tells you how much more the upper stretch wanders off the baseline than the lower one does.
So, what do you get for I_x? 0.0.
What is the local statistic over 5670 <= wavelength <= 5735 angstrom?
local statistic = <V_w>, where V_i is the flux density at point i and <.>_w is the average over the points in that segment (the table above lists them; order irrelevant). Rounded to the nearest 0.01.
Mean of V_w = 19.71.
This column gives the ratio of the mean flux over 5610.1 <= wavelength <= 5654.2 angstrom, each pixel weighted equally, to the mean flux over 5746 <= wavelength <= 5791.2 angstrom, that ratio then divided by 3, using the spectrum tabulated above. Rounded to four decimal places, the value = 0.3220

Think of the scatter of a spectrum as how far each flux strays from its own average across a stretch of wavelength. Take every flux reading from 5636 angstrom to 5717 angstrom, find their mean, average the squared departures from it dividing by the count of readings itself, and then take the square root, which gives 0.4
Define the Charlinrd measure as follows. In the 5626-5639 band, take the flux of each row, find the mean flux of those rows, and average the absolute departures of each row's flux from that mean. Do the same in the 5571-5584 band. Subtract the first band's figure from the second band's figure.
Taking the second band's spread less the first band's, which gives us -0.08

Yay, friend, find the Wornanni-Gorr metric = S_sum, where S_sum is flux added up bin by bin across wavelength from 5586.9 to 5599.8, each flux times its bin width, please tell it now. 240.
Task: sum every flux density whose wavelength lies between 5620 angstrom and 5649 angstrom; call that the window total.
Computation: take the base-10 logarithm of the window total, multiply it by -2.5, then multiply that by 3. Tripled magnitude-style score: -17.4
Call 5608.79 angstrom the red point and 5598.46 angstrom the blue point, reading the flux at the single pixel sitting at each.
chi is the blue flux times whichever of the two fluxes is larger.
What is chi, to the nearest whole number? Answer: 378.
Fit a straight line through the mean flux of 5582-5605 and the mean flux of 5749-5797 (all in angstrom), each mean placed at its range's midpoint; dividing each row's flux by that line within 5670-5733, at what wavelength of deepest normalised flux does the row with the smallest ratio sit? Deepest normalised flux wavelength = 5713.06 angstrom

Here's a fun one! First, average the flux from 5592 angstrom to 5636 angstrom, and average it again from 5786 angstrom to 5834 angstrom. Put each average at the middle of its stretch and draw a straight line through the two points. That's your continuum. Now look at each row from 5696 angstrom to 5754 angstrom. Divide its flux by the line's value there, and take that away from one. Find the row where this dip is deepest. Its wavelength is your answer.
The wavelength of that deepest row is 5713.06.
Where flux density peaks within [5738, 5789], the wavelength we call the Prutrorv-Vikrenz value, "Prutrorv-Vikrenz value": 5744.72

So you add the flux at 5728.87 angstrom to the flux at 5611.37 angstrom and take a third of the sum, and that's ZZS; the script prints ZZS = 13.3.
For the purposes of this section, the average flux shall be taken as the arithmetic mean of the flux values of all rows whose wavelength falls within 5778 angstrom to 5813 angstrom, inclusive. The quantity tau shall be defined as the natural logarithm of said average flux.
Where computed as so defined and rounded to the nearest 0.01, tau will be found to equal 2.98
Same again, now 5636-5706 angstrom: 2.96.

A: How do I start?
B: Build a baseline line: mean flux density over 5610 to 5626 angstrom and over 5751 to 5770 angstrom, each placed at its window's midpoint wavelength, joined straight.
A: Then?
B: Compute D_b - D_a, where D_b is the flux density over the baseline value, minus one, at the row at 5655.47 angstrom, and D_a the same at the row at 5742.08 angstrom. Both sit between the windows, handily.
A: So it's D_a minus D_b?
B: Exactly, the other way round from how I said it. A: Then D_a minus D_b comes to 0.04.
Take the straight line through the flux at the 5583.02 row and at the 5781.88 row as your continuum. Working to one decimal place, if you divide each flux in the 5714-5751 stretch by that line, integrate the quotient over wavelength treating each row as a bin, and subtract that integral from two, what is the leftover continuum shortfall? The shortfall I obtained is -37.5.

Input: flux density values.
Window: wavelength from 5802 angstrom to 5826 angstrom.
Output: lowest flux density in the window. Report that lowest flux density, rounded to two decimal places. 19.91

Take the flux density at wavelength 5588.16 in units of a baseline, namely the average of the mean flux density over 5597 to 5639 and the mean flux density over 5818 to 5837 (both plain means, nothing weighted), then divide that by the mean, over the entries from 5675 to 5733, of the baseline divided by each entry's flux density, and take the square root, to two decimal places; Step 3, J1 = 0.95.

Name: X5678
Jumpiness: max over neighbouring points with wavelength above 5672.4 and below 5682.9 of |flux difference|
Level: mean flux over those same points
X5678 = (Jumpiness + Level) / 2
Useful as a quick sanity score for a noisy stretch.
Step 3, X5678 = 10.2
